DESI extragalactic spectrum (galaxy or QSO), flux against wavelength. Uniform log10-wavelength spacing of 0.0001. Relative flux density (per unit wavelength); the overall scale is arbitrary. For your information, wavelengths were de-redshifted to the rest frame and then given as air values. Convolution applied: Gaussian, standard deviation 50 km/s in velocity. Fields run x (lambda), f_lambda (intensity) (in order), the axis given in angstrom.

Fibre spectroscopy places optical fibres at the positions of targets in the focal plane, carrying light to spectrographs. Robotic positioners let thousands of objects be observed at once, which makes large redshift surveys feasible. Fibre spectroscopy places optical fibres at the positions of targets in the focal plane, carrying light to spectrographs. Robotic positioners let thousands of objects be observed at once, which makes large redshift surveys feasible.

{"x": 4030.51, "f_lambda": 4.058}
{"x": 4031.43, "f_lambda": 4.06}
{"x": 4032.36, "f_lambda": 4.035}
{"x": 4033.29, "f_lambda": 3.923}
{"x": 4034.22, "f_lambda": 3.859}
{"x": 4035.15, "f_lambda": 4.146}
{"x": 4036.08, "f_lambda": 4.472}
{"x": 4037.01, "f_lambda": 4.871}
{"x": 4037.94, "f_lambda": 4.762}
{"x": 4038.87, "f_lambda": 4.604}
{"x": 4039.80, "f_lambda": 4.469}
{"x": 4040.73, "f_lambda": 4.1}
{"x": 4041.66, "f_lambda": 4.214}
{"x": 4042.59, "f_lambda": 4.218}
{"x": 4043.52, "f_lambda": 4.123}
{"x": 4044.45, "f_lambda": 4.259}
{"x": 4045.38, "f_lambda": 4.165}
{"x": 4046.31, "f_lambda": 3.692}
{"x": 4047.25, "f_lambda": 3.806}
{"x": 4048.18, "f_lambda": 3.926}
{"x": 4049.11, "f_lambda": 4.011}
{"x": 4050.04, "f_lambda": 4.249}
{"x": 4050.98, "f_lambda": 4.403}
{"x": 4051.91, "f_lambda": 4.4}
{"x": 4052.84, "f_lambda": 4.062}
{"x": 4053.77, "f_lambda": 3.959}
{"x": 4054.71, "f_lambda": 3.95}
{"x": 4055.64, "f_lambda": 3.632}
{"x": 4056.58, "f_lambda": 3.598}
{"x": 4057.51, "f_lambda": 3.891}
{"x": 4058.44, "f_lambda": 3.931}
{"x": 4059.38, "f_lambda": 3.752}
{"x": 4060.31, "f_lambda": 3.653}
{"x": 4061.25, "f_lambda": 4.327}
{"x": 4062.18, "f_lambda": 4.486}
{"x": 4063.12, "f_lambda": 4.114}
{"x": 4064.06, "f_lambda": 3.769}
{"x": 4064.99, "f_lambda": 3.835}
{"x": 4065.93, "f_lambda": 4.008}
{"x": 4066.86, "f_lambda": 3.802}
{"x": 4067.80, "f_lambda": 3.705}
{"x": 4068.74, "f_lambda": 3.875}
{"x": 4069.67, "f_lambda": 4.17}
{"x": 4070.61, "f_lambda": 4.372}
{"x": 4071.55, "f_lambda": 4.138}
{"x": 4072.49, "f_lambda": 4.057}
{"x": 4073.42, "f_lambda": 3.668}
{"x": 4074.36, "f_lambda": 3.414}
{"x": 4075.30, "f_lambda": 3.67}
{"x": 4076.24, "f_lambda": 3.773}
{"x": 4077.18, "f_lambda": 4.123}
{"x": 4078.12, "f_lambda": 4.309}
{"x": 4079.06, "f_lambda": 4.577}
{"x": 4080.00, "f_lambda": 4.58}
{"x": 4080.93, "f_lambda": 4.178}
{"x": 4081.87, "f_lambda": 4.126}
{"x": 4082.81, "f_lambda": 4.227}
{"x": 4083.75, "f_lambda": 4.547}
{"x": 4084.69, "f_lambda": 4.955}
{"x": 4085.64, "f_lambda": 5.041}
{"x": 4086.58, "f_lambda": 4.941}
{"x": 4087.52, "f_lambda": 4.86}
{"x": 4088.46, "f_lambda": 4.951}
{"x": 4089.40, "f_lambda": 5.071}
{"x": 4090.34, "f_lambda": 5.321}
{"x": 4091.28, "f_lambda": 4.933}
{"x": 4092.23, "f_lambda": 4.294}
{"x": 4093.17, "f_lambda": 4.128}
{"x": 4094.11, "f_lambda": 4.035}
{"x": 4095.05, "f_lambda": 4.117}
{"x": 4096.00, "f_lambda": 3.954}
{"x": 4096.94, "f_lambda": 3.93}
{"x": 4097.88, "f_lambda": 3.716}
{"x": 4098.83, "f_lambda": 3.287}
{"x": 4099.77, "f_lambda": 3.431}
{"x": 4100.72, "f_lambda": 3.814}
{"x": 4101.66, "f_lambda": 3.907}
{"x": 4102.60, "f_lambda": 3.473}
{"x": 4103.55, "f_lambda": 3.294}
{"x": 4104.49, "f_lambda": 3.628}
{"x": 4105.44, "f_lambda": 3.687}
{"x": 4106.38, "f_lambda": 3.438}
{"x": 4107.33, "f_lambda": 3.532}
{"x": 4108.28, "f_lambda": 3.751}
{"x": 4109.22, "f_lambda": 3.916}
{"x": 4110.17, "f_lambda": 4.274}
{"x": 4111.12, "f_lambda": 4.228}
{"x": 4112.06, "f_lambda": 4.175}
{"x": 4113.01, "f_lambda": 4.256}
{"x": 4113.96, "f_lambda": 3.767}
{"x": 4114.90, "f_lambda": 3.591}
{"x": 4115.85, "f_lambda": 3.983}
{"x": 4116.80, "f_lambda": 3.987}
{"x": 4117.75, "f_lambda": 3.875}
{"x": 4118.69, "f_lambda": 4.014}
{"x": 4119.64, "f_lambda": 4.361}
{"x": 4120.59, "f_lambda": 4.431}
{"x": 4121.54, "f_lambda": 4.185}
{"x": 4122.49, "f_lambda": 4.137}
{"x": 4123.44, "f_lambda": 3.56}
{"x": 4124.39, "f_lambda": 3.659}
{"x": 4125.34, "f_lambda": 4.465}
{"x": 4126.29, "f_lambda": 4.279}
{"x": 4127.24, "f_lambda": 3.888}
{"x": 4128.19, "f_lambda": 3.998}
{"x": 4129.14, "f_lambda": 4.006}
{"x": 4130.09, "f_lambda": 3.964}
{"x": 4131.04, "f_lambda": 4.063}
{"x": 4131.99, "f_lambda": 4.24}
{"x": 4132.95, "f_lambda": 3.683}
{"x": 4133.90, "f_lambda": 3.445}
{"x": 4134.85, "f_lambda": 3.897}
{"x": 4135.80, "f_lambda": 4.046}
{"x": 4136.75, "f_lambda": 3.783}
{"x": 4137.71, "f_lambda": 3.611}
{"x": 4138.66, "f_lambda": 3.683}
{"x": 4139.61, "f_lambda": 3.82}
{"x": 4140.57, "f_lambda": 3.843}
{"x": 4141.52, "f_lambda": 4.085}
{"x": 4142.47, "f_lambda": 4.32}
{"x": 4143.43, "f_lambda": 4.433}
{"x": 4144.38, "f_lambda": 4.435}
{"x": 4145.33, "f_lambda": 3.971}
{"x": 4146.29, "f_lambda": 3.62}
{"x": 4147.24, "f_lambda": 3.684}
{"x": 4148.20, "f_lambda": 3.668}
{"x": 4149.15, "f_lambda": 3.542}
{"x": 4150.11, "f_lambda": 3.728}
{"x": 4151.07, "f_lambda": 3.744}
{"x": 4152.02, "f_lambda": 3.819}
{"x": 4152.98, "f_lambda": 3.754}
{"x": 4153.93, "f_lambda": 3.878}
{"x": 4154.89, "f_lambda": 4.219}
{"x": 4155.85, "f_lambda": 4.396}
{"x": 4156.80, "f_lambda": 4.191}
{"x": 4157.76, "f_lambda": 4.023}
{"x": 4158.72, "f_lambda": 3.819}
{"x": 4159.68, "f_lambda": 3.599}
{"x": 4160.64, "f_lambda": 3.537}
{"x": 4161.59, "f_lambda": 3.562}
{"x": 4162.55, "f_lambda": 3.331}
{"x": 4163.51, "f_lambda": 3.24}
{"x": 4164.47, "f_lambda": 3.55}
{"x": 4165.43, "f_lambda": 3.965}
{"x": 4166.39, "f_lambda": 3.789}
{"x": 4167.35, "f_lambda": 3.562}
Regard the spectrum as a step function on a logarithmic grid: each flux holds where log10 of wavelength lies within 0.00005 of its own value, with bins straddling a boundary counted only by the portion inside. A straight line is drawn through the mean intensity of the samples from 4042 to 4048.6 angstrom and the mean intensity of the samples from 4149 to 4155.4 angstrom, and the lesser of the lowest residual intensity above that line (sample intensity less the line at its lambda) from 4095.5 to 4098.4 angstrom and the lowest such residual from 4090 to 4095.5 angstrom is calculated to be -0.21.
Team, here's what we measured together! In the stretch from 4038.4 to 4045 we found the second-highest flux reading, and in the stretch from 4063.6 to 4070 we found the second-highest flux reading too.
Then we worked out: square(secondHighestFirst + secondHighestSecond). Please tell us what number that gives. 71.9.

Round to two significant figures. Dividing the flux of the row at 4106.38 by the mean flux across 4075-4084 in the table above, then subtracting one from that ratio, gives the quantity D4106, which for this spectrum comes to -0.18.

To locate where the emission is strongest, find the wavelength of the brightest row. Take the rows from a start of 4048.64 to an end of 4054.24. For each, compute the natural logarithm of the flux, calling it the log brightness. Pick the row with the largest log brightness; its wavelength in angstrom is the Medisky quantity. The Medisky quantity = 4050.98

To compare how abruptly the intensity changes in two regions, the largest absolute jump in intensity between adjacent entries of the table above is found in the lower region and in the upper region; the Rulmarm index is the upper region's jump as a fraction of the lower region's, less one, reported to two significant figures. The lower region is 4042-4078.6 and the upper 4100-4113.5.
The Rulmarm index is -0.36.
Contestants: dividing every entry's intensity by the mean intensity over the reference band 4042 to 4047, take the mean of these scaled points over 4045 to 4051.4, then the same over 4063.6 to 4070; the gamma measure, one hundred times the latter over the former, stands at 96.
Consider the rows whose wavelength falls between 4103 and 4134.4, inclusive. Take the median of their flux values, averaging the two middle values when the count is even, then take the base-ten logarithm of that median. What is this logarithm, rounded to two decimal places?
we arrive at 0.60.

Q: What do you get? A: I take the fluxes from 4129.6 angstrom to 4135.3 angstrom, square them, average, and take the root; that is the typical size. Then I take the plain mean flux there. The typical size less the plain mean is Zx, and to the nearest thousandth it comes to 0.009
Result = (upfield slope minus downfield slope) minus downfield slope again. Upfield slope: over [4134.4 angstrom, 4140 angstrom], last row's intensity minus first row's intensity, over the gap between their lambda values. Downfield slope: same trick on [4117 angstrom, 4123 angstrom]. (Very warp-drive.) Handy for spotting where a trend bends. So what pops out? -0.13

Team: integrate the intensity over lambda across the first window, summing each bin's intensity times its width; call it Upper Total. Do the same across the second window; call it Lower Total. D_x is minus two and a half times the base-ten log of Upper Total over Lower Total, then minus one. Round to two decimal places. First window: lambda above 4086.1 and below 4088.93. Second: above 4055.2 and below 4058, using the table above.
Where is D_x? -1.32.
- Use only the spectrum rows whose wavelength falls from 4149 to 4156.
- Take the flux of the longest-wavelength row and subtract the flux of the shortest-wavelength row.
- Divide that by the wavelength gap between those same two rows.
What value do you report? 0.13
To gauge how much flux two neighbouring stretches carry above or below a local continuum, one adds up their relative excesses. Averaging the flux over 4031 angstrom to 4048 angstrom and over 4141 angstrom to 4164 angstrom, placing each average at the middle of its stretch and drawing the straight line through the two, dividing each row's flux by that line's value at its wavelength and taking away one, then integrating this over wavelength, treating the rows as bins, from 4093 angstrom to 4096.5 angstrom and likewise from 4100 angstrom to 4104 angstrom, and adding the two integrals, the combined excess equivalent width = -0.4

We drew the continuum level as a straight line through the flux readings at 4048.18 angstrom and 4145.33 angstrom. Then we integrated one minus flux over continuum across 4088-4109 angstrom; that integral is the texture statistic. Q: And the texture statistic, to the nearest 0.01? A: -0.19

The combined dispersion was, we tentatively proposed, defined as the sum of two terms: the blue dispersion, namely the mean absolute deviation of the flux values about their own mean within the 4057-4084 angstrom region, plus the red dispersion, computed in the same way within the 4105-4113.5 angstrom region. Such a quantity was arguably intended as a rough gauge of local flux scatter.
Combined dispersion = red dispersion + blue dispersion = 0.54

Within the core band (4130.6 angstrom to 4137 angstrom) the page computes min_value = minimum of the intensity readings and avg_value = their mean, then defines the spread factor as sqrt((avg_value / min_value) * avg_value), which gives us 2.09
